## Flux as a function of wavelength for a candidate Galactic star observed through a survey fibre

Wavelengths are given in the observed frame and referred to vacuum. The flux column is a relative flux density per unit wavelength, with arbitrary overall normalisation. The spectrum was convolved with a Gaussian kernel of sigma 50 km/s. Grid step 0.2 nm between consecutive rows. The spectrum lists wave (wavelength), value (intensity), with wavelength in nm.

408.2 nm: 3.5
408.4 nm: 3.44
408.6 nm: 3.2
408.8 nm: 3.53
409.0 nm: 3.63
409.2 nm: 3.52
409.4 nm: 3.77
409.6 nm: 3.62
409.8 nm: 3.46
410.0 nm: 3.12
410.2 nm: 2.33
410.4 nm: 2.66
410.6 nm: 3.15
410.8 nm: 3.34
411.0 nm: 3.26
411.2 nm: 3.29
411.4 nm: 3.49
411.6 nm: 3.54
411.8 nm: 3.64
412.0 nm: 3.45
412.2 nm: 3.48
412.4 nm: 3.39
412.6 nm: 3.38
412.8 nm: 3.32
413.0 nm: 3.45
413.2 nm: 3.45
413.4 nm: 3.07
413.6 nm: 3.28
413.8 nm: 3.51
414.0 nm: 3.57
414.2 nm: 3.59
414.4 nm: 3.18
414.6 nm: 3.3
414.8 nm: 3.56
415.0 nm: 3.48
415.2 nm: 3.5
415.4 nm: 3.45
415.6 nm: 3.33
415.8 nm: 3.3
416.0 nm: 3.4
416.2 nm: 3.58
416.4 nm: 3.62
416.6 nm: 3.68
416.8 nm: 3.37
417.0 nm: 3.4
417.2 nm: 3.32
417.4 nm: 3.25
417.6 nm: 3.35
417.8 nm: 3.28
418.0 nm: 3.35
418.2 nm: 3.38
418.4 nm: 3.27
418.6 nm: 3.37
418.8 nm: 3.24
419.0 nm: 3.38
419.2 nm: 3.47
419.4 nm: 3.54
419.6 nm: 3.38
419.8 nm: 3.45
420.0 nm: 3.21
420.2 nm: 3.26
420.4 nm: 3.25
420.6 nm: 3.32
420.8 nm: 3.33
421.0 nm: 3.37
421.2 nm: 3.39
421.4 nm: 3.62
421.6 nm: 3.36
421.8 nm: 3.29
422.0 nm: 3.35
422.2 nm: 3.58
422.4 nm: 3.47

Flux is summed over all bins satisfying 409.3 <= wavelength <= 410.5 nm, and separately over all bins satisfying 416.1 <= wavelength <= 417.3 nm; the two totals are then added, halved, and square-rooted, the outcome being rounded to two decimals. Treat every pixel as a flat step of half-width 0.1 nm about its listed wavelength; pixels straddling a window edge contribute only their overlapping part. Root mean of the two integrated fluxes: 4.47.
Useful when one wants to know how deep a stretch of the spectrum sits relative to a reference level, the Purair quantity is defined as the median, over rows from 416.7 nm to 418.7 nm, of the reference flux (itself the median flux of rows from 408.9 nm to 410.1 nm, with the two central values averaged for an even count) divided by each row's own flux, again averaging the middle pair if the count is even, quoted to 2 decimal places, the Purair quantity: 1.07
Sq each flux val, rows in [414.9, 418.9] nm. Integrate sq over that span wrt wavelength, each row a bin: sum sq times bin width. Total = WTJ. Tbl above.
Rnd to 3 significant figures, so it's 46.2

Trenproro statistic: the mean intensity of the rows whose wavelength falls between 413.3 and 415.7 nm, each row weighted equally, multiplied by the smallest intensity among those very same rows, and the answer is 10.4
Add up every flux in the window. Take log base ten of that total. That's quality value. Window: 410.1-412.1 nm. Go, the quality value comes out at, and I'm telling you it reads 1.5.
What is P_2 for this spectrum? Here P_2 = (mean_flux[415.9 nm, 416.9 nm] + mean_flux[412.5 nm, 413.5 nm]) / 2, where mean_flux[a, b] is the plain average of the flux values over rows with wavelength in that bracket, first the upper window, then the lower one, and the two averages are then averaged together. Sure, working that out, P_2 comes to 3.43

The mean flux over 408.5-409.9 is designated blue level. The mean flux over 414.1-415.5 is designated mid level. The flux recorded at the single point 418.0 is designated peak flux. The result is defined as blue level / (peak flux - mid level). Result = -41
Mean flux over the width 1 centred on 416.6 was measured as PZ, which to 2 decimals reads 3.53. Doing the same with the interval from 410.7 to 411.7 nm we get 3.38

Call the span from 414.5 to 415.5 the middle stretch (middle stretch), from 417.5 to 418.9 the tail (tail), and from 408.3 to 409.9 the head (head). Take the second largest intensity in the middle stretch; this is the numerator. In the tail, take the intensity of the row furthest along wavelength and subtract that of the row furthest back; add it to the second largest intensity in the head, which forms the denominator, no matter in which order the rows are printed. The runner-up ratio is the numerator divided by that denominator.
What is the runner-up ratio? 0.99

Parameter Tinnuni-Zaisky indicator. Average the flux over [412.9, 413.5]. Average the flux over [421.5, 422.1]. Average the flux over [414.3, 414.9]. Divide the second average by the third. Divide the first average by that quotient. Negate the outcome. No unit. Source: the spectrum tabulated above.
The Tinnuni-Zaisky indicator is -3.34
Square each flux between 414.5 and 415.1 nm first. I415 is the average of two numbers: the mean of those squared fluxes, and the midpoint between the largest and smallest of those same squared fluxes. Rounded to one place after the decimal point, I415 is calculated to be 11.8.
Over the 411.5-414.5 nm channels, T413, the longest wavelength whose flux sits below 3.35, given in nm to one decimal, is 414.4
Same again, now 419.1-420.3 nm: 420.2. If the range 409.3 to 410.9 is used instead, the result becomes 410.8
